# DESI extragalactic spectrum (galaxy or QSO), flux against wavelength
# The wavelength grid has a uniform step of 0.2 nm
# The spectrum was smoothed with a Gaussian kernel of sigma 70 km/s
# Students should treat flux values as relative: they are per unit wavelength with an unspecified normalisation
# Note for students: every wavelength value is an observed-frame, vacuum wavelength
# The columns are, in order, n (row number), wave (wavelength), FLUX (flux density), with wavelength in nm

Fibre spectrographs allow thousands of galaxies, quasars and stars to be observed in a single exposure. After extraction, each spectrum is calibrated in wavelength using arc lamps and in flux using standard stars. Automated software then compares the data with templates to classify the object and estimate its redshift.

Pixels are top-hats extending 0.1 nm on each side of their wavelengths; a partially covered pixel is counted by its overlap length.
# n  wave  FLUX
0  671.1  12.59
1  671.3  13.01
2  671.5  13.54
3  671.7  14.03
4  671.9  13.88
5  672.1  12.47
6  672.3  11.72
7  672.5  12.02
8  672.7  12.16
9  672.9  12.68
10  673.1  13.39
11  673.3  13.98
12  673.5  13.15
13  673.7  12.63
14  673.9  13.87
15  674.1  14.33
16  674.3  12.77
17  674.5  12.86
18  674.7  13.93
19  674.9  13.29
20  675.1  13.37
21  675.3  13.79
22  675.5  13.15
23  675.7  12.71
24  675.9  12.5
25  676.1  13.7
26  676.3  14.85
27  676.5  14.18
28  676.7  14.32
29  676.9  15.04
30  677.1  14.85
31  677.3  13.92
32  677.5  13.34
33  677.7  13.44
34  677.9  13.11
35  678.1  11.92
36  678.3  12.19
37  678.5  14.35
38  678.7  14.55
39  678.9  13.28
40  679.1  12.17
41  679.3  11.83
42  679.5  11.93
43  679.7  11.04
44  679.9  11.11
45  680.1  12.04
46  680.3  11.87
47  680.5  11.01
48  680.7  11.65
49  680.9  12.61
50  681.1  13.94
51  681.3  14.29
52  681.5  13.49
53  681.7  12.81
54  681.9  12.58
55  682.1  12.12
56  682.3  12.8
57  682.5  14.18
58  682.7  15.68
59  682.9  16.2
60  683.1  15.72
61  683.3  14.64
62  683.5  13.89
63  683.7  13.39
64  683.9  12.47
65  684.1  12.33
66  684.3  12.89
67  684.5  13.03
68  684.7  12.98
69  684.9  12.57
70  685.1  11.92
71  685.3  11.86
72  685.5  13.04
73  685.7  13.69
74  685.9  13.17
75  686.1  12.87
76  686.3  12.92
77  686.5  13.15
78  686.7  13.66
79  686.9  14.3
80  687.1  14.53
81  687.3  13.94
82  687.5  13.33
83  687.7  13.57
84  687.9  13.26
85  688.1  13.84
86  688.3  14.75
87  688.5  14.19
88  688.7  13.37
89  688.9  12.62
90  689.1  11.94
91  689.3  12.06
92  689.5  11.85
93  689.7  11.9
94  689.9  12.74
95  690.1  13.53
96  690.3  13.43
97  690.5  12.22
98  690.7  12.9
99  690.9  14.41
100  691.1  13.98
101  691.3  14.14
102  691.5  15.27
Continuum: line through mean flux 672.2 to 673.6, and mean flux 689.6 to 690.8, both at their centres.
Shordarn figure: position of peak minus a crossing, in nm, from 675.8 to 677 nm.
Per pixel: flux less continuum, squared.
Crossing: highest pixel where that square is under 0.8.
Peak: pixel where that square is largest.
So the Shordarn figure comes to 1.00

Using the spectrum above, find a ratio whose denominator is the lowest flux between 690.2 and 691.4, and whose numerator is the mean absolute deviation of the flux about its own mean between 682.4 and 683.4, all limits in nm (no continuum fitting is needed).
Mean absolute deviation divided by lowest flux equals 0.057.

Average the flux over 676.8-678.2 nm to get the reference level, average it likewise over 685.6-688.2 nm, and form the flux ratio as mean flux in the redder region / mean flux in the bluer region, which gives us 0.99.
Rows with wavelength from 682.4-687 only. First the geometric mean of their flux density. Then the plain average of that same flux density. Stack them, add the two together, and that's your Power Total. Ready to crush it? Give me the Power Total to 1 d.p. 27.0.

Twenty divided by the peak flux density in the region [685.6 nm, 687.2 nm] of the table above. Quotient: 1.38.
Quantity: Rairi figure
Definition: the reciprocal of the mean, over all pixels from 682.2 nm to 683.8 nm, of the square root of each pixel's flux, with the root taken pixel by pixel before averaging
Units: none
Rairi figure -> 0.262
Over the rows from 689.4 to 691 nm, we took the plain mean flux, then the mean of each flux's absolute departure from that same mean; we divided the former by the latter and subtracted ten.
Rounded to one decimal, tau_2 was 8.5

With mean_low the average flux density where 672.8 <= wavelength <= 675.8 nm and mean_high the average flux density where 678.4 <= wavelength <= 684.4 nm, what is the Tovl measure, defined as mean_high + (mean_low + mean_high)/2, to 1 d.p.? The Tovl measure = 26.3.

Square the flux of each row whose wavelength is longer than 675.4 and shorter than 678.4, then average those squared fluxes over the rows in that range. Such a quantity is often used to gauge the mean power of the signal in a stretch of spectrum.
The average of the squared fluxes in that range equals 184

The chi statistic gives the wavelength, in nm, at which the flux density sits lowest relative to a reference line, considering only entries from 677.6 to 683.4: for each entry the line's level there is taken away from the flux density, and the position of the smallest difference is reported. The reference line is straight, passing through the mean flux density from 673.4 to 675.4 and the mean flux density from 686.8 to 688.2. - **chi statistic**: 680.5 nm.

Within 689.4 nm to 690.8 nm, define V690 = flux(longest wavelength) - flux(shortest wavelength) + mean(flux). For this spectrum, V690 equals 13.7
